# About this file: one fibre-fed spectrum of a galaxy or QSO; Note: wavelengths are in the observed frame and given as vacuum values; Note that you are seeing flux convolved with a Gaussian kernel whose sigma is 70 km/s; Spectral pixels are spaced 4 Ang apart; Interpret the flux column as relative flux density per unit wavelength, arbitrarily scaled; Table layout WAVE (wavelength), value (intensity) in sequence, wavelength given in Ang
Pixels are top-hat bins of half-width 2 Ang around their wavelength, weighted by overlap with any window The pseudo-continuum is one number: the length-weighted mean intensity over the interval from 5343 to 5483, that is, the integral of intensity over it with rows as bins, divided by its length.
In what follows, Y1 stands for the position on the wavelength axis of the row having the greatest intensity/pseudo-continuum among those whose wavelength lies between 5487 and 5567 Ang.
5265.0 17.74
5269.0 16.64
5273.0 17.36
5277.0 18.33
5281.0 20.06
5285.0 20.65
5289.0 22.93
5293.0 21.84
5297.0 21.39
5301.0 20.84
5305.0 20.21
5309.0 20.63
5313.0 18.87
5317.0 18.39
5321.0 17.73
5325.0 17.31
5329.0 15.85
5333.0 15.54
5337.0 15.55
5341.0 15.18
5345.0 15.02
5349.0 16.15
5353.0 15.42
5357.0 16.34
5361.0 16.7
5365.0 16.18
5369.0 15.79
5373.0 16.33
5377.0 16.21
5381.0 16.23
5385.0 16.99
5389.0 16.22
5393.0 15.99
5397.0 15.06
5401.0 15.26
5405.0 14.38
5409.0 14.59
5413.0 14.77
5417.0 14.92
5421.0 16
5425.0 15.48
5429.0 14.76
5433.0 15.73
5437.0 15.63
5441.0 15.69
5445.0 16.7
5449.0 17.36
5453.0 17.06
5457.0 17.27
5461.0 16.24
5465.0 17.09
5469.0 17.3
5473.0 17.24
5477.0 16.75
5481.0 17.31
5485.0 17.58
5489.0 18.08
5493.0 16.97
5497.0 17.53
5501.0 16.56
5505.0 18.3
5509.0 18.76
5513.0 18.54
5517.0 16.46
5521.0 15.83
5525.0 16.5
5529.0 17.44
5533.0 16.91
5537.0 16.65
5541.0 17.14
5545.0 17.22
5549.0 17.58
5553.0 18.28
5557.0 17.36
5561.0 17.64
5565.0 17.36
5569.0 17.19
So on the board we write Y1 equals 5509.0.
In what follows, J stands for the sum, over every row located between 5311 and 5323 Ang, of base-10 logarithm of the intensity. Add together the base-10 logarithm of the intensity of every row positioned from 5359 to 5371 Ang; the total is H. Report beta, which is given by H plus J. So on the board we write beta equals 7.42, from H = 3.63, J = 3.79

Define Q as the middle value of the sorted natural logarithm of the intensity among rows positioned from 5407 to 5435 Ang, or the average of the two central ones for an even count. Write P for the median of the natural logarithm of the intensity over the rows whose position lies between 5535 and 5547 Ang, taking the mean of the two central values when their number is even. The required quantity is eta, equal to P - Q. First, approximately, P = 2.84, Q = 2.70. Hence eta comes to 0.14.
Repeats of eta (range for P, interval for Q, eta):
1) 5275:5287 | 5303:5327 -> 0.07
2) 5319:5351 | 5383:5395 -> -0.03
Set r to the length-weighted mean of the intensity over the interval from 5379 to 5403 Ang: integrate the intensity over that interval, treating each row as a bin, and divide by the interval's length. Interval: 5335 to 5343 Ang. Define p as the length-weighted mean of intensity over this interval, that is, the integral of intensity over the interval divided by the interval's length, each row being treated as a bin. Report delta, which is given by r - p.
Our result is 0.6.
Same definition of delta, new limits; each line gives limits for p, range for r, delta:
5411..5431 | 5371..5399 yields 1.0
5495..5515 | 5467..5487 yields -0.7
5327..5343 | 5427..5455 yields 0.6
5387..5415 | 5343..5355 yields 0.3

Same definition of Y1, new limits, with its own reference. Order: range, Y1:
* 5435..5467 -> 5449.0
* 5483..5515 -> 5509.0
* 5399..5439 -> 5421.0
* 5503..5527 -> 5509.0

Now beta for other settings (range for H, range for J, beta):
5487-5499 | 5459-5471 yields 7.41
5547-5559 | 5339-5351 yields 7.31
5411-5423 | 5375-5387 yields 7.20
